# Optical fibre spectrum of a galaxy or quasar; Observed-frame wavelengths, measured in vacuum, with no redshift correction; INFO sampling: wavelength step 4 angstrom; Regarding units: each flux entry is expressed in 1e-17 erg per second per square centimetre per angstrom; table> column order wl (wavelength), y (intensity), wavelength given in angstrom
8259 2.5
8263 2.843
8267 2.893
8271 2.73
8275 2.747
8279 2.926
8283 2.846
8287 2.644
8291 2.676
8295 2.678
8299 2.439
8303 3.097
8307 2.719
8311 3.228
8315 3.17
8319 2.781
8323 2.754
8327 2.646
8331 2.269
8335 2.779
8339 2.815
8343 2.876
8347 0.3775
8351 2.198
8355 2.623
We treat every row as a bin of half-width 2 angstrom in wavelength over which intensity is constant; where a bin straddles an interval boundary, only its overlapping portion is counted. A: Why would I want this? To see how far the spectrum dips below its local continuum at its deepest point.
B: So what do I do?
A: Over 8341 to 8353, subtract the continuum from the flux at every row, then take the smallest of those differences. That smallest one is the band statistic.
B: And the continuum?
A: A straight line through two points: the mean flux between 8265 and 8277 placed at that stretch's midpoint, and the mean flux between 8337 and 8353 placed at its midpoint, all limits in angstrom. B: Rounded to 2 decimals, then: -1.67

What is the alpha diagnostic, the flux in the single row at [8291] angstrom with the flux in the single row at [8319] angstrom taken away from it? -0.1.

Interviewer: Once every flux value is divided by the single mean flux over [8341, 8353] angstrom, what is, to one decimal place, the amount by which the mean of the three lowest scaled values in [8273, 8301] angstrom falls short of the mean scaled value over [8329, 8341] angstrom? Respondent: 0.0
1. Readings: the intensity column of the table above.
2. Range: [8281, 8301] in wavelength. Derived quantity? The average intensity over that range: 2.66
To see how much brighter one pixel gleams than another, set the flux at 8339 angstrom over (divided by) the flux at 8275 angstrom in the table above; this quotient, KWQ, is 1.025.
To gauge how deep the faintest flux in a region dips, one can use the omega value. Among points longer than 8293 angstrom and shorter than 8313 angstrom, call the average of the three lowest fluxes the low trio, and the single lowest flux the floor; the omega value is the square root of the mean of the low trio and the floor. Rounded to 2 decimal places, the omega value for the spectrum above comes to 1.59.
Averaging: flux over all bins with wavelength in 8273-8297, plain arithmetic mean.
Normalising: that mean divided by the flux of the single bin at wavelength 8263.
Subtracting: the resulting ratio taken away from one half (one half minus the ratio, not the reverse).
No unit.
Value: -0.47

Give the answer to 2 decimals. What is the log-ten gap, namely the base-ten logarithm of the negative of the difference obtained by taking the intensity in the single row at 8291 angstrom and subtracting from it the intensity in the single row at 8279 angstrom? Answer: -0.60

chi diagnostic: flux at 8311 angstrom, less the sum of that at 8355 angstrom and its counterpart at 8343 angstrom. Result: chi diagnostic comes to -2.3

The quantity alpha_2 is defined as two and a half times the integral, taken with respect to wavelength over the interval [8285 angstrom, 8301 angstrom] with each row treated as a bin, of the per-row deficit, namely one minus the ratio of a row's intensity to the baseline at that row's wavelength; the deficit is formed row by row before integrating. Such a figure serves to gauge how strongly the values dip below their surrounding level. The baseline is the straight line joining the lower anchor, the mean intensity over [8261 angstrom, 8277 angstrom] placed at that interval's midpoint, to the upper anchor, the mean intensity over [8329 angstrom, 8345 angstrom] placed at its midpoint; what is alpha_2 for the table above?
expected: 2.2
